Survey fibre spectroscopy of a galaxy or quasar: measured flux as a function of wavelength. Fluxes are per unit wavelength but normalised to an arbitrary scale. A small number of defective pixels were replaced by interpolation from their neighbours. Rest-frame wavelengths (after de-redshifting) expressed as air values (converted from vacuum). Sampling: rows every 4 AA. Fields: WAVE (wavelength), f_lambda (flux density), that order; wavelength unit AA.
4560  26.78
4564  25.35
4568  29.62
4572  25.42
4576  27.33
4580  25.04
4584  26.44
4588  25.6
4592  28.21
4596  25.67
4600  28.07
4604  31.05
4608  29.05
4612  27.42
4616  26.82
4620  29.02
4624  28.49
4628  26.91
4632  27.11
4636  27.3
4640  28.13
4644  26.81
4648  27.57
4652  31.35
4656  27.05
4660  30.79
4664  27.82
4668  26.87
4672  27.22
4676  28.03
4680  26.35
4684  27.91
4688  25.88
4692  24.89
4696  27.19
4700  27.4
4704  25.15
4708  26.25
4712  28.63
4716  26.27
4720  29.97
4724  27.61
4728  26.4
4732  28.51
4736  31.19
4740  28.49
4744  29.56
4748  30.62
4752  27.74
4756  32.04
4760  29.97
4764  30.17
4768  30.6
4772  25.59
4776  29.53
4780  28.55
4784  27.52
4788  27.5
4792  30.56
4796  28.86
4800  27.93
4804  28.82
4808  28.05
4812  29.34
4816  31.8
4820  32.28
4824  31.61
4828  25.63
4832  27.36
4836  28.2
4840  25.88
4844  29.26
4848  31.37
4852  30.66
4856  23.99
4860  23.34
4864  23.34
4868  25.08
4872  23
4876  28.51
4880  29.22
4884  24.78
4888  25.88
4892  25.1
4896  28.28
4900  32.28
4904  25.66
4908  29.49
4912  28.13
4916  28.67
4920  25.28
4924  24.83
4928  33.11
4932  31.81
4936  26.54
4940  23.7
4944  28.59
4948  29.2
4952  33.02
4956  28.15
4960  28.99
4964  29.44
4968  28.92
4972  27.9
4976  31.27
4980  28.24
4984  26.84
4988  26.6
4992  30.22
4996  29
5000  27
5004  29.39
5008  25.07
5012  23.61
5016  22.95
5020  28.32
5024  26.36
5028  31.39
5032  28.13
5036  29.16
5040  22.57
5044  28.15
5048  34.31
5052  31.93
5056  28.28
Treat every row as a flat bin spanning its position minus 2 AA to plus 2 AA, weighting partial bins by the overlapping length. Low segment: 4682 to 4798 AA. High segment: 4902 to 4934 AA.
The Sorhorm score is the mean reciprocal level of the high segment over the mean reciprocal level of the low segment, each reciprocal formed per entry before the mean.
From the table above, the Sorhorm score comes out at 1.00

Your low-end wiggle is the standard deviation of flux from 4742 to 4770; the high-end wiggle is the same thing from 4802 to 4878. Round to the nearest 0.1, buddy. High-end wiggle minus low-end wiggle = 1.8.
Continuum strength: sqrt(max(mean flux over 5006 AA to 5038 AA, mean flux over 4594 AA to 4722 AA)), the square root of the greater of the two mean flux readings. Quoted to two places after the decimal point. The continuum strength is 5.26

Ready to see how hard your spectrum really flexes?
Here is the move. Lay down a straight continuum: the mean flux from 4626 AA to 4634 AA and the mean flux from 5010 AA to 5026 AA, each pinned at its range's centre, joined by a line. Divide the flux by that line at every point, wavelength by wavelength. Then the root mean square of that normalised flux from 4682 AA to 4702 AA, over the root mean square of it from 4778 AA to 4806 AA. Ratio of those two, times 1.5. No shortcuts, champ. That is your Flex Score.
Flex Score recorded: 1.38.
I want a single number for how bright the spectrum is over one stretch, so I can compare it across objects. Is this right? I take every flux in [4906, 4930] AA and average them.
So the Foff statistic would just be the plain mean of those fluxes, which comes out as 28.3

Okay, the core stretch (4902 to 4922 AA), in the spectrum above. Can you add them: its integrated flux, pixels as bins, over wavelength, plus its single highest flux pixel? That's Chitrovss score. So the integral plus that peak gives 578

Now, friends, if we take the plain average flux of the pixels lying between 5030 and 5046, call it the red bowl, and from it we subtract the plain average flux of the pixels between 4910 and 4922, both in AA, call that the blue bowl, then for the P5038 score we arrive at 0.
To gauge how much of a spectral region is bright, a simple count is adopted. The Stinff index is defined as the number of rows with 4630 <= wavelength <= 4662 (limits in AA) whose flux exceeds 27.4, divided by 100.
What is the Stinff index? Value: 0.040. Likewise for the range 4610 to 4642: 0.040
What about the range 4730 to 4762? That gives 0.080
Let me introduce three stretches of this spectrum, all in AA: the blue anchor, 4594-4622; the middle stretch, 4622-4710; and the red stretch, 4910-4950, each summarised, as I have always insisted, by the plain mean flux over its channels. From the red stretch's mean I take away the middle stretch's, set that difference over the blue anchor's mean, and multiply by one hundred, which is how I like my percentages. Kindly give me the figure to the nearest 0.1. 2.1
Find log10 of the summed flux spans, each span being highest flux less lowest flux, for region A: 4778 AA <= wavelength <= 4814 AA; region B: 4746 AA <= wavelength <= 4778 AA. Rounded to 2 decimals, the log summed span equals 0.98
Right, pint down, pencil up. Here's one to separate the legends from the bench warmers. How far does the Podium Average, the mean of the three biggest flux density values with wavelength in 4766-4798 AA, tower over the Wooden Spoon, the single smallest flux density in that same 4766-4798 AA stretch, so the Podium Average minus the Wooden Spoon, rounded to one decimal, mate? 4.6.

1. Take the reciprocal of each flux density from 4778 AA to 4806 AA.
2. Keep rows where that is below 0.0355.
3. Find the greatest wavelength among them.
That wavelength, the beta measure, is 4804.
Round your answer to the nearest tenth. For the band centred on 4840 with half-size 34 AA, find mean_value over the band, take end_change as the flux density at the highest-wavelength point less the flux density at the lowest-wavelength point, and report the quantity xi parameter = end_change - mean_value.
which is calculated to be -32.7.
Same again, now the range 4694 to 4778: -26.2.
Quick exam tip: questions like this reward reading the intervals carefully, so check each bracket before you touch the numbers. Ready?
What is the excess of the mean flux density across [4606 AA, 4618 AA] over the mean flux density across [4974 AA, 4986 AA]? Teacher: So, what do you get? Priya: -1.0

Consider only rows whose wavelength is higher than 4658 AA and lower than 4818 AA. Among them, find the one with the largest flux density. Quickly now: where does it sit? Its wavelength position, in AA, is 4756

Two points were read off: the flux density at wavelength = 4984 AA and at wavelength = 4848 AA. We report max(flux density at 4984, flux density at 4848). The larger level 31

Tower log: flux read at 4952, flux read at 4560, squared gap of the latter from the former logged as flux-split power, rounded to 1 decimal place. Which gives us 38.9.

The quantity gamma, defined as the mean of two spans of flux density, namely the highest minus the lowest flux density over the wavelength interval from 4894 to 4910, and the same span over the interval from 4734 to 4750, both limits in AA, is 4.7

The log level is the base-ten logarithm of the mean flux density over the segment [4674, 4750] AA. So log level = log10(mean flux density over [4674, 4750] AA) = 1.442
